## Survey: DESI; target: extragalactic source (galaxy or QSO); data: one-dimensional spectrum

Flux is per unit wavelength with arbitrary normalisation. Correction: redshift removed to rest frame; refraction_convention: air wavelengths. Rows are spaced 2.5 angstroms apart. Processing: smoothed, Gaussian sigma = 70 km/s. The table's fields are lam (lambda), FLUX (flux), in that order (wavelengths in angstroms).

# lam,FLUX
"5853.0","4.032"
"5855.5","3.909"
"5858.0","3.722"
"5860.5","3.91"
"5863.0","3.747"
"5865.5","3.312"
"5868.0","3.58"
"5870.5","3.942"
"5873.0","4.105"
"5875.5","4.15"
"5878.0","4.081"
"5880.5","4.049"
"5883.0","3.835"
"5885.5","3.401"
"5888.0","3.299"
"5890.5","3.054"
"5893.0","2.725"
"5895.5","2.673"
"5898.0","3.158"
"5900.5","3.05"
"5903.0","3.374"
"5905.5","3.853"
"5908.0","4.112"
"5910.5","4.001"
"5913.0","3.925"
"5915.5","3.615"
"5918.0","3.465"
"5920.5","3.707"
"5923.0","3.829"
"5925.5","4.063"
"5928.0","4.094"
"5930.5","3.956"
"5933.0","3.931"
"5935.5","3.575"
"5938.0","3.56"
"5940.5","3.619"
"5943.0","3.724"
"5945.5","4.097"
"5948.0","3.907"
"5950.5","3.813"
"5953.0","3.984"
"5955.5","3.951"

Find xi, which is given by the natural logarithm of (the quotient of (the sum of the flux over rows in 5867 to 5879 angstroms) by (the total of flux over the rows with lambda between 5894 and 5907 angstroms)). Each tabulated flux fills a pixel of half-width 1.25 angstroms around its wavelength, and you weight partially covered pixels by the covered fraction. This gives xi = 0.21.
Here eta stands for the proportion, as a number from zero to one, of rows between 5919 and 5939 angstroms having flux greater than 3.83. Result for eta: 0.50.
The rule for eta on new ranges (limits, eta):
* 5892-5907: 0.17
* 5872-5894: 0.56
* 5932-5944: 0.20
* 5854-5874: 0.50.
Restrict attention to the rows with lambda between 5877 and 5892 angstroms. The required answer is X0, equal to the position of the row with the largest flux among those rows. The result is 5878.0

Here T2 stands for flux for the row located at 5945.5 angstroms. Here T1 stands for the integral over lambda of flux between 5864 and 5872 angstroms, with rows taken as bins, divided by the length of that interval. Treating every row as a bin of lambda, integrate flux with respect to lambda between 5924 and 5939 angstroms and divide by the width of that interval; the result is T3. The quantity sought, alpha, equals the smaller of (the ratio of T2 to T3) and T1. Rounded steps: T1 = 3.6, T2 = 4.097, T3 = 3.87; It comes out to 1.06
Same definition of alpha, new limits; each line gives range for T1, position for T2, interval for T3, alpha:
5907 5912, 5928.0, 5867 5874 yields 1.06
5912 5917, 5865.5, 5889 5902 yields 1.12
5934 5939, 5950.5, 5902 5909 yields 1.01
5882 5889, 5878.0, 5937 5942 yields 1.13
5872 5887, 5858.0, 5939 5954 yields 0.97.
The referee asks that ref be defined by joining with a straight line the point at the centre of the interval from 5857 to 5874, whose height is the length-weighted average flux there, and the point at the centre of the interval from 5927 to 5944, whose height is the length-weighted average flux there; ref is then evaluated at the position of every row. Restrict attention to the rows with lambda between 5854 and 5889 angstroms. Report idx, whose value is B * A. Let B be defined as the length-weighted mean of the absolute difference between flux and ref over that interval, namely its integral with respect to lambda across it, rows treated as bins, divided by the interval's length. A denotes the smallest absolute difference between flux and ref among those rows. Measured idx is 0.002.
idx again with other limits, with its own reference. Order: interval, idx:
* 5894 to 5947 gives 0.016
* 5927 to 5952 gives 0.006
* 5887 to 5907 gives 0.055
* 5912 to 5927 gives 0.010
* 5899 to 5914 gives 0.028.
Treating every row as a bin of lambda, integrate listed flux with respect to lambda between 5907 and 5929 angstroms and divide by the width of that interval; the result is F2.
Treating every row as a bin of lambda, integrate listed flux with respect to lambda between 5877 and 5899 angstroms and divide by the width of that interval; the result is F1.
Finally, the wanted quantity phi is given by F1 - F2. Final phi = -0.5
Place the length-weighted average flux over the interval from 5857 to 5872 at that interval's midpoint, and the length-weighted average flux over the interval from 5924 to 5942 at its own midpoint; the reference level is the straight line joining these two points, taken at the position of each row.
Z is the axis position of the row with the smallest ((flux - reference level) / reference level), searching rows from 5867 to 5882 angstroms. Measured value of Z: 5868.0 angstroms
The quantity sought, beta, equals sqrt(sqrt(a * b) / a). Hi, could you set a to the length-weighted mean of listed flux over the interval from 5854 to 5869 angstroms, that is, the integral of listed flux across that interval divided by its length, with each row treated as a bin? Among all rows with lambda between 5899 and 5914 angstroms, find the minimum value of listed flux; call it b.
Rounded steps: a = 3.7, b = 3.05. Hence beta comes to 0.95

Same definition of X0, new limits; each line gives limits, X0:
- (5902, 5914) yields 5908.0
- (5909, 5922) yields 5910.5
